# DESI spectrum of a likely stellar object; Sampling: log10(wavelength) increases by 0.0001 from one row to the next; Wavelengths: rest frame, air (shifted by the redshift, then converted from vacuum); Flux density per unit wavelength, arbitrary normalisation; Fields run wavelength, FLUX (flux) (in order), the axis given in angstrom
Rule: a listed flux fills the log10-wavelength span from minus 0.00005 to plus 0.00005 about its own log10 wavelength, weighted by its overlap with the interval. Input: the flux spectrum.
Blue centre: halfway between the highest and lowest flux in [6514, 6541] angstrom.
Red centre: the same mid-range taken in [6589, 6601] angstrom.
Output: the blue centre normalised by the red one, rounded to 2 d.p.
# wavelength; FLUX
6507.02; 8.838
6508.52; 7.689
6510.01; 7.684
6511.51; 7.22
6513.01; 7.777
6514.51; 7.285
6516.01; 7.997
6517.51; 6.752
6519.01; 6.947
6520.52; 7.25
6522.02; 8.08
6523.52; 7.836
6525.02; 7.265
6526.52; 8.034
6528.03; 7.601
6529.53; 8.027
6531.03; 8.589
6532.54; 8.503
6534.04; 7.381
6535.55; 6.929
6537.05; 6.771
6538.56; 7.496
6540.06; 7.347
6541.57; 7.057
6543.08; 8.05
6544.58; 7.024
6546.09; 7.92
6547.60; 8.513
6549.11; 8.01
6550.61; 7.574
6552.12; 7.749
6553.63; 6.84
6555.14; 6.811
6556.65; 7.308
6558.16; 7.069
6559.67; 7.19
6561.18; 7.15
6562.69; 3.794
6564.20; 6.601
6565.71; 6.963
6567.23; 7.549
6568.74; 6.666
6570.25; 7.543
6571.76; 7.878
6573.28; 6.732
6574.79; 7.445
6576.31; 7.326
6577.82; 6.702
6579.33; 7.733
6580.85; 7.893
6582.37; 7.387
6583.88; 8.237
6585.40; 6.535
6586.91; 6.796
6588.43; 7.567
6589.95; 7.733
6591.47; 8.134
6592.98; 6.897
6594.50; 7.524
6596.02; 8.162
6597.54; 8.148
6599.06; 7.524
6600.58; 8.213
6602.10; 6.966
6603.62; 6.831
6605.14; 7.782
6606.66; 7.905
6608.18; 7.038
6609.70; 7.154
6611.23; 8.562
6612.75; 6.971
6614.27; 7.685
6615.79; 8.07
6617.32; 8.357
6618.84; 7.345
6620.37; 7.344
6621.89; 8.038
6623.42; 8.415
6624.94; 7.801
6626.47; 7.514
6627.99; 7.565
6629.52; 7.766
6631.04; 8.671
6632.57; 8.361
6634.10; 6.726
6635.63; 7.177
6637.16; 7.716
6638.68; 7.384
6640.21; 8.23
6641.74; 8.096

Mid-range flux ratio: 1.02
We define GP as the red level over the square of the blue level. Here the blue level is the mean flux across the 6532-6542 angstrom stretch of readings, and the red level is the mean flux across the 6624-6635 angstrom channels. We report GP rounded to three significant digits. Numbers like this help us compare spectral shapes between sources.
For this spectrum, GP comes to 0.144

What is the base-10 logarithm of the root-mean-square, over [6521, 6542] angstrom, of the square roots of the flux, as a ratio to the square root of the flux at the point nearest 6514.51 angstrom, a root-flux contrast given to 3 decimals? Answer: 0.010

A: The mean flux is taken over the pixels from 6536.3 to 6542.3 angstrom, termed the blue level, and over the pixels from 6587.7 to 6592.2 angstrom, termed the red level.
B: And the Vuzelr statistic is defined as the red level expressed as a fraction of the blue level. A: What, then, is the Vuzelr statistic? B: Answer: 1.09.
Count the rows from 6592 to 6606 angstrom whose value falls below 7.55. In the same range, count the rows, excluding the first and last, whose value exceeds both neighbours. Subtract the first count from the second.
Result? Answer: -3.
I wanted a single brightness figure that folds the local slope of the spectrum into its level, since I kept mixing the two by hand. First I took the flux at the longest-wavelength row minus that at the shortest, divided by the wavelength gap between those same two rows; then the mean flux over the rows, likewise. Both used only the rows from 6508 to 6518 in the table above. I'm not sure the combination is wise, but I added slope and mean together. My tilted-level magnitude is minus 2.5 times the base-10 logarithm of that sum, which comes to -2.17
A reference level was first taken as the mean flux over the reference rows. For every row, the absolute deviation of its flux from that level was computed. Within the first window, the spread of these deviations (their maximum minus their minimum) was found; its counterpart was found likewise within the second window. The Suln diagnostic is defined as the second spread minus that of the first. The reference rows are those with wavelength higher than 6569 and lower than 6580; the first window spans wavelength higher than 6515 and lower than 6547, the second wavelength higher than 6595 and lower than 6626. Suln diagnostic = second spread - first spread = -0.02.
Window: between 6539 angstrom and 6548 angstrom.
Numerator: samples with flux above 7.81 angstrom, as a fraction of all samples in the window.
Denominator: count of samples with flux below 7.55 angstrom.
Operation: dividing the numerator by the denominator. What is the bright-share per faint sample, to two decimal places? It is 0.17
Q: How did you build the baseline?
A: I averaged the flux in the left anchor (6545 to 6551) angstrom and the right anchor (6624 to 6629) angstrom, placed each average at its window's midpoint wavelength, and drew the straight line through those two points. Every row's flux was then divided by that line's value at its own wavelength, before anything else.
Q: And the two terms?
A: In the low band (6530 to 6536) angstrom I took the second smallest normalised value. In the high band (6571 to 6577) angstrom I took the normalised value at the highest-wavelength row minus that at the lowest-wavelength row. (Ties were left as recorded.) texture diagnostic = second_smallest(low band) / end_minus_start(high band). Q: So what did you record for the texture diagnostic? -14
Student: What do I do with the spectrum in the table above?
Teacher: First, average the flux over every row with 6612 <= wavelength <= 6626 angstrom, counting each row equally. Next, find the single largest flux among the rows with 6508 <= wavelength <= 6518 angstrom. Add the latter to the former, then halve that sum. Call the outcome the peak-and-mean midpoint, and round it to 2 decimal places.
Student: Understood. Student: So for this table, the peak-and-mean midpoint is 7.89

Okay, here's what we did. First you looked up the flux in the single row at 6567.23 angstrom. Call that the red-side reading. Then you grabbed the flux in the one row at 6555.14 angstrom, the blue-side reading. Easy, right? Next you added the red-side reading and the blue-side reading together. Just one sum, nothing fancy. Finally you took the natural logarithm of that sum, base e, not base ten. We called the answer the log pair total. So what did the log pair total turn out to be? 2.66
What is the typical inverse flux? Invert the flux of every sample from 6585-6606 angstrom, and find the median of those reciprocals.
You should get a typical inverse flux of 0.133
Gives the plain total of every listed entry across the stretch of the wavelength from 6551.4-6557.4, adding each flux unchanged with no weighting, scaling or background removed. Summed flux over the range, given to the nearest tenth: 28.7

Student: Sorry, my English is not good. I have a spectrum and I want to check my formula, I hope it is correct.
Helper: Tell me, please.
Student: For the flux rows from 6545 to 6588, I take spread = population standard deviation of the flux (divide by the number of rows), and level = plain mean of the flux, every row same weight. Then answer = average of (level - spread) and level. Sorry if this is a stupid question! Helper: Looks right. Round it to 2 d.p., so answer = 6.79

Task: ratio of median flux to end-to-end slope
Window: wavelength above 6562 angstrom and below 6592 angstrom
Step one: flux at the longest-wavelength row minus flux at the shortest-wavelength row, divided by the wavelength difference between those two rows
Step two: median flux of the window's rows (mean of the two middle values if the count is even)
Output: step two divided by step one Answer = 49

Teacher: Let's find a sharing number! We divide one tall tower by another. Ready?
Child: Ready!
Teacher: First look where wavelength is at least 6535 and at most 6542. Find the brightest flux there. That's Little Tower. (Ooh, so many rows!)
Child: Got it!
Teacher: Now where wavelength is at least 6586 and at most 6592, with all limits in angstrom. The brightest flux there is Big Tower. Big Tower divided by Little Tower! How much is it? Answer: 1.09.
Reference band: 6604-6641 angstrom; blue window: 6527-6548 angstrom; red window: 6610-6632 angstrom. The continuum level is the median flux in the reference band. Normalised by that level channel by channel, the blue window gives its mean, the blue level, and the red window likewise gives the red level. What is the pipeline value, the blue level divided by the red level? 0.97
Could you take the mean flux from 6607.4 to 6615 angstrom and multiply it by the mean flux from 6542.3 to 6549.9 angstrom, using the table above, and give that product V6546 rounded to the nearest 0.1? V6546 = 59.1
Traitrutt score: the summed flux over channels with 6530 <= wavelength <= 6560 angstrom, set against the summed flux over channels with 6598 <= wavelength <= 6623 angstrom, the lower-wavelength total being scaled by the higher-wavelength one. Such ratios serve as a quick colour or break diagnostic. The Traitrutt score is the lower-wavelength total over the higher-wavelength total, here 1.2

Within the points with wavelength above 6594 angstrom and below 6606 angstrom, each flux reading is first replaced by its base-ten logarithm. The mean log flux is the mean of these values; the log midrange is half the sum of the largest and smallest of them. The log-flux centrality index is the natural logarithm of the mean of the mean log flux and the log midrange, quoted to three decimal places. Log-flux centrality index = -0.130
